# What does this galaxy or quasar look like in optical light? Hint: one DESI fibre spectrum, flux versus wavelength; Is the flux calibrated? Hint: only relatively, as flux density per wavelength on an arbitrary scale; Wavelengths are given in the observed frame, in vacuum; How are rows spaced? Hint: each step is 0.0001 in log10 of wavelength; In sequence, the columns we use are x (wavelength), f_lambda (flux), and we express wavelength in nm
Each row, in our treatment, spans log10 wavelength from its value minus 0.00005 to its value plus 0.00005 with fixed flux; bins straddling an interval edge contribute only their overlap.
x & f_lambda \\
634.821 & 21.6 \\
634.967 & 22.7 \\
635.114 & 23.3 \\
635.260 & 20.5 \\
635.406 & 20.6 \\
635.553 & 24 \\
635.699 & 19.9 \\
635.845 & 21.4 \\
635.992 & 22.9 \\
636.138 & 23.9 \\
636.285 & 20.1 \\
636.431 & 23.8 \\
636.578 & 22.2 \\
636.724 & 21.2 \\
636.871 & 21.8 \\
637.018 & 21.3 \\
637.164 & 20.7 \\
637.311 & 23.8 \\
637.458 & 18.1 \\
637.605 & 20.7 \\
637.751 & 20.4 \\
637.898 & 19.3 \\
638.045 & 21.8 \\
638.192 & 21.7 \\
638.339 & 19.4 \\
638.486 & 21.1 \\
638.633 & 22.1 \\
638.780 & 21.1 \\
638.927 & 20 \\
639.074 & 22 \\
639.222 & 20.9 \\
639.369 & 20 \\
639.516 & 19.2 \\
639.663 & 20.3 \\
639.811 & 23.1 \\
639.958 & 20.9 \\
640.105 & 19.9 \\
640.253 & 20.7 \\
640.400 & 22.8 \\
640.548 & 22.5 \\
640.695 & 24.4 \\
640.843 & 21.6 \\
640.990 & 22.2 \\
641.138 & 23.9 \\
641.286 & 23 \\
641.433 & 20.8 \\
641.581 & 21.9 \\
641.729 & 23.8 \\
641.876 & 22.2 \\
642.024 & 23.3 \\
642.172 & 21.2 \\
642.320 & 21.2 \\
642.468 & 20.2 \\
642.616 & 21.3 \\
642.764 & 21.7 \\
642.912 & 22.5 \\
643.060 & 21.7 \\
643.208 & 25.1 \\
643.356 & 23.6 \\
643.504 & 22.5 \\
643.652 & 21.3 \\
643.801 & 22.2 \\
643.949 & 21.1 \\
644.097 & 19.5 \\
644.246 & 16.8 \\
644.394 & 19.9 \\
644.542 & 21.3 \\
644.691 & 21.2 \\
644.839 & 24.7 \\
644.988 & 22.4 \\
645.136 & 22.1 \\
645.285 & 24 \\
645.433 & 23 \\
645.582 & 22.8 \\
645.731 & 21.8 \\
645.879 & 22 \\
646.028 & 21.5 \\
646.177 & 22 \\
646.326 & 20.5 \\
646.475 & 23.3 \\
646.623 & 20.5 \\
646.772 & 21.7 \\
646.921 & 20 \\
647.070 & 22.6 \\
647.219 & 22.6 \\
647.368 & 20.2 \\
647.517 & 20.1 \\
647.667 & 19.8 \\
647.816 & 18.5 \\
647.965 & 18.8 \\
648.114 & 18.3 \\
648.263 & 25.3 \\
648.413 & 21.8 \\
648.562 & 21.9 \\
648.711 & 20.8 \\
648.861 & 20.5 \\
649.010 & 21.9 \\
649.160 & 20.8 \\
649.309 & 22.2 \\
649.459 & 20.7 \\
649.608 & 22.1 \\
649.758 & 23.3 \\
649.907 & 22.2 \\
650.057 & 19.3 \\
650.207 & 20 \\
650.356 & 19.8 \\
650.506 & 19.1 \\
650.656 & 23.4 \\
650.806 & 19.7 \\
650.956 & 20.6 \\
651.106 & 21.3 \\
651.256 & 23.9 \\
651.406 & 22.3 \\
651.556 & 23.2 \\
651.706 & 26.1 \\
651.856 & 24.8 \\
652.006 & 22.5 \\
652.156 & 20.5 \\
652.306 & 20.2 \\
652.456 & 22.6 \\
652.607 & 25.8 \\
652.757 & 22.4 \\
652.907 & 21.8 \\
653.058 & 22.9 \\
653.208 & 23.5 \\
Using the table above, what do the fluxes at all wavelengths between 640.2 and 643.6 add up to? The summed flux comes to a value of 514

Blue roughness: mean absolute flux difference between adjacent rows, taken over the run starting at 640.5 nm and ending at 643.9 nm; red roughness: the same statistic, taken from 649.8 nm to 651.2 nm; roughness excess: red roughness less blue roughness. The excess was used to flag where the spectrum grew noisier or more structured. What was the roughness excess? 0.39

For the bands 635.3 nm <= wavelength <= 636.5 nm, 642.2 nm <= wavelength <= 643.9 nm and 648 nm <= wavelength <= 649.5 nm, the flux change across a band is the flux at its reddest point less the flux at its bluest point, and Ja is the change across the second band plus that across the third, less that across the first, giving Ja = 0.2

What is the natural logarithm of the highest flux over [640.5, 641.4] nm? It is 3.19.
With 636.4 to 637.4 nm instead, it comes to 3.17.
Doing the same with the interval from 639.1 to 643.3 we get 3.22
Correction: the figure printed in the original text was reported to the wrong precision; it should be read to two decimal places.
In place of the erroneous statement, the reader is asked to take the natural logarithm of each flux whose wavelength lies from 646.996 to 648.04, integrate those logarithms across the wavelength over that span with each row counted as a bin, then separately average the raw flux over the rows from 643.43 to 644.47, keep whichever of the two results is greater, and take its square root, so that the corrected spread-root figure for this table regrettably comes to 4.52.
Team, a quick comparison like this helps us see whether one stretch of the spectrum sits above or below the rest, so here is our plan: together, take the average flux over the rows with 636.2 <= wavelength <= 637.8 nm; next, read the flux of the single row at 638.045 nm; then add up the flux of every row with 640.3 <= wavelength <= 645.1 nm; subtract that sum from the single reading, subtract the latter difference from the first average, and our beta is 703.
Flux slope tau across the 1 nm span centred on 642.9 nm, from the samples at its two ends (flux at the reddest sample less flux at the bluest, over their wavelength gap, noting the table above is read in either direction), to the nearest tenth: 3.8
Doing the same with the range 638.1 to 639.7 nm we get -1.0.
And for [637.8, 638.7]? 3.8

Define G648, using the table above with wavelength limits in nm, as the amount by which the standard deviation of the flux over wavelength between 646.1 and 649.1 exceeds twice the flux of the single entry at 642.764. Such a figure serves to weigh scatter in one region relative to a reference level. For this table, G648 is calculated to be -42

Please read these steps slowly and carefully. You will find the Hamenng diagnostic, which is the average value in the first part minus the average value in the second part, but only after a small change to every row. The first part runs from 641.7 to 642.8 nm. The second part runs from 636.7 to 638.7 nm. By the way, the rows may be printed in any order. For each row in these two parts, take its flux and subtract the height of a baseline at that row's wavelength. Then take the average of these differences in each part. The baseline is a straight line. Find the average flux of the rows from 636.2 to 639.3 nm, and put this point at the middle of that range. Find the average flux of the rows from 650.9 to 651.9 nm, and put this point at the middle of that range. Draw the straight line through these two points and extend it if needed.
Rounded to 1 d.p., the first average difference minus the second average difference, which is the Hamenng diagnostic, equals 0.2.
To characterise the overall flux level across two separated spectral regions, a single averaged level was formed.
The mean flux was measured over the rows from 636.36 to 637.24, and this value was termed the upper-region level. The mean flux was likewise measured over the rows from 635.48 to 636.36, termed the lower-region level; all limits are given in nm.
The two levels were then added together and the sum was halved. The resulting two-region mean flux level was 21.9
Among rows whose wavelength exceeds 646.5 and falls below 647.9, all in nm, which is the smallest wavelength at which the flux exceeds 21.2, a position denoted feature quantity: 646.772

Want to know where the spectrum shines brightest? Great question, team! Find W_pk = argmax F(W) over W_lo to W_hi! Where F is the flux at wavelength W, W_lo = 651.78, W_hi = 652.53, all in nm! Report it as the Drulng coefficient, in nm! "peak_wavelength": 651.856 nm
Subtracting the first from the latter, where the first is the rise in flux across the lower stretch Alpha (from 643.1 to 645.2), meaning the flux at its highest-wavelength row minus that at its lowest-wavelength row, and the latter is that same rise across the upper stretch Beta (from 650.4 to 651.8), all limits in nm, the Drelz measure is 10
